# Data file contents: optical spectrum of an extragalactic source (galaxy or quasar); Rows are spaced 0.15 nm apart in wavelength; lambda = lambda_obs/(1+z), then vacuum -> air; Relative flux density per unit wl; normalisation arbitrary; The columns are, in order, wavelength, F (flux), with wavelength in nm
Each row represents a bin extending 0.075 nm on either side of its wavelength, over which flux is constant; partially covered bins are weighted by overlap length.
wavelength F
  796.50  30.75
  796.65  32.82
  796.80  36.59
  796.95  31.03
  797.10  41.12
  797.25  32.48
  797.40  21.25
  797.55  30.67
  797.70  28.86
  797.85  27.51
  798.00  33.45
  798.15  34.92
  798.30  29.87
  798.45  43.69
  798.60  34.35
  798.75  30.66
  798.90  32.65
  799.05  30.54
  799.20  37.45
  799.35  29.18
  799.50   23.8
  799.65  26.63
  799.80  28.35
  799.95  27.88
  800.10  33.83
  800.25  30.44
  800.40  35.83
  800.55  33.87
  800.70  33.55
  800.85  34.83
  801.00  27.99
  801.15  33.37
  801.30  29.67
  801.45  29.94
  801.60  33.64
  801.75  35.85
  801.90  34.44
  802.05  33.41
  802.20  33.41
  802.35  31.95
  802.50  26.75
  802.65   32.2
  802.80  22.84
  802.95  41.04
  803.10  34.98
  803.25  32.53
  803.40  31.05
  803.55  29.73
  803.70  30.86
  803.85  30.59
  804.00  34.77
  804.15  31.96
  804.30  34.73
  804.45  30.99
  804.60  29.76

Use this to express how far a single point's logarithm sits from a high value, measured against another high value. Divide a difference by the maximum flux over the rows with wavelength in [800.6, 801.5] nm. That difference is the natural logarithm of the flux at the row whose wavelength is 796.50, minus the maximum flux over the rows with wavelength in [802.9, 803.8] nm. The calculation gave -1.08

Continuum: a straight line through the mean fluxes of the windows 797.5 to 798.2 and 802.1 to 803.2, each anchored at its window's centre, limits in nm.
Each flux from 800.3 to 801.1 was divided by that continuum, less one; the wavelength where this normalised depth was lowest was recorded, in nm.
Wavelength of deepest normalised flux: 801.00 nm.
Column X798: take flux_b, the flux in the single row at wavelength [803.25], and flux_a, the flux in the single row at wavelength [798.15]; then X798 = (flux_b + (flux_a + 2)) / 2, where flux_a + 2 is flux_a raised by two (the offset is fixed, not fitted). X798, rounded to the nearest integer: 35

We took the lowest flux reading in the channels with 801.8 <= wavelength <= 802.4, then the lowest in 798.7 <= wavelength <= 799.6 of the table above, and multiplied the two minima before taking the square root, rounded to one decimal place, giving 27.6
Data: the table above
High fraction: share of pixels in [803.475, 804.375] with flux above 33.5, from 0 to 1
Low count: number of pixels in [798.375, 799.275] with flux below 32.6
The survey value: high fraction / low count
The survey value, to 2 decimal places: 0.17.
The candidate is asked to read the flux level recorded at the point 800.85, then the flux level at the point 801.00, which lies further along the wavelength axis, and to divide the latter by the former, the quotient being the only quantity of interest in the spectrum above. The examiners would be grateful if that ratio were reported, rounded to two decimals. 0.80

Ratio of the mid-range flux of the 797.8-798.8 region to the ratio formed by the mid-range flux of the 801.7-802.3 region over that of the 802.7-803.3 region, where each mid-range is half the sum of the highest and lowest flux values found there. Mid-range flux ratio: 32.8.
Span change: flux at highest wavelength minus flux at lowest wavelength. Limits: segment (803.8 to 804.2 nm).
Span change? 1.4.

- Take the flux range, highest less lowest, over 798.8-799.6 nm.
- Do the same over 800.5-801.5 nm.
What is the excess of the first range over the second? 7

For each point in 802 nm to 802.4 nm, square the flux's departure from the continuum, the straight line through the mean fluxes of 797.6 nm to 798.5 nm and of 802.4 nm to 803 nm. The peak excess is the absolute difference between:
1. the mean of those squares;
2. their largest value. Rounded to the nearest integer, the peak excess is 2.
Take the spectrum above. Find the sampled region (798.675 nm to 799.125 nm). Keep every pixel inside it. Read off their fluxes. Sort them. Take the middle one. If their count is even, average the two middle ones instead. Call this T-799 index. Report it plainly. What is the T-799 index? 30.7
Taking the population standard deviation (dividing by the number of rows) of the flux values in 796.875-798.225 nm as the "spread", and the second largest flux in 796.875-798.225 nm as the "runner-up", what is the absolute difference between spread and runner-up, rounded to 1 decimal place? 29.8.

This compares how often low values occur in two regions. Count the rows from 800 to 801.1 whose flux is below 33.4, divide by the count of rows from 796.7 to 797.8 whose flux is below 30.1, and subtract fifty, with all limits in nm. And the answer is -49.0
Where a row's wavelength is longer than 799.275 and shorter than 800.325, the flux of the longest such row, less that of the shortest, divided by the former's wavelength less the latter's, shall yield 1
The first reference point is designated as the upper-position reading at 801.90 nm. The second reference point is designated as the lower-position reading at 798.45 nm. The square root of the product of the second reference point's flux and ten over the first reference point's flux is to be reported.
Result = 3.56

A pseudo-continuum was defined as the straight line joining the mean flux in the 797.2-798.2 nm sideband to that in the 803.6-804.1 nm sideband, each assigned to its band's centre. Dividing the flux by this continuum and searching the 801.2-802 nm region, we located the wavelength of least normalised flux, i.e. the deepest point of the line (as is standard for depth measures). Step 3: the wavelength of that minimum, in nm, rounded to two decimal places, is 801.30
